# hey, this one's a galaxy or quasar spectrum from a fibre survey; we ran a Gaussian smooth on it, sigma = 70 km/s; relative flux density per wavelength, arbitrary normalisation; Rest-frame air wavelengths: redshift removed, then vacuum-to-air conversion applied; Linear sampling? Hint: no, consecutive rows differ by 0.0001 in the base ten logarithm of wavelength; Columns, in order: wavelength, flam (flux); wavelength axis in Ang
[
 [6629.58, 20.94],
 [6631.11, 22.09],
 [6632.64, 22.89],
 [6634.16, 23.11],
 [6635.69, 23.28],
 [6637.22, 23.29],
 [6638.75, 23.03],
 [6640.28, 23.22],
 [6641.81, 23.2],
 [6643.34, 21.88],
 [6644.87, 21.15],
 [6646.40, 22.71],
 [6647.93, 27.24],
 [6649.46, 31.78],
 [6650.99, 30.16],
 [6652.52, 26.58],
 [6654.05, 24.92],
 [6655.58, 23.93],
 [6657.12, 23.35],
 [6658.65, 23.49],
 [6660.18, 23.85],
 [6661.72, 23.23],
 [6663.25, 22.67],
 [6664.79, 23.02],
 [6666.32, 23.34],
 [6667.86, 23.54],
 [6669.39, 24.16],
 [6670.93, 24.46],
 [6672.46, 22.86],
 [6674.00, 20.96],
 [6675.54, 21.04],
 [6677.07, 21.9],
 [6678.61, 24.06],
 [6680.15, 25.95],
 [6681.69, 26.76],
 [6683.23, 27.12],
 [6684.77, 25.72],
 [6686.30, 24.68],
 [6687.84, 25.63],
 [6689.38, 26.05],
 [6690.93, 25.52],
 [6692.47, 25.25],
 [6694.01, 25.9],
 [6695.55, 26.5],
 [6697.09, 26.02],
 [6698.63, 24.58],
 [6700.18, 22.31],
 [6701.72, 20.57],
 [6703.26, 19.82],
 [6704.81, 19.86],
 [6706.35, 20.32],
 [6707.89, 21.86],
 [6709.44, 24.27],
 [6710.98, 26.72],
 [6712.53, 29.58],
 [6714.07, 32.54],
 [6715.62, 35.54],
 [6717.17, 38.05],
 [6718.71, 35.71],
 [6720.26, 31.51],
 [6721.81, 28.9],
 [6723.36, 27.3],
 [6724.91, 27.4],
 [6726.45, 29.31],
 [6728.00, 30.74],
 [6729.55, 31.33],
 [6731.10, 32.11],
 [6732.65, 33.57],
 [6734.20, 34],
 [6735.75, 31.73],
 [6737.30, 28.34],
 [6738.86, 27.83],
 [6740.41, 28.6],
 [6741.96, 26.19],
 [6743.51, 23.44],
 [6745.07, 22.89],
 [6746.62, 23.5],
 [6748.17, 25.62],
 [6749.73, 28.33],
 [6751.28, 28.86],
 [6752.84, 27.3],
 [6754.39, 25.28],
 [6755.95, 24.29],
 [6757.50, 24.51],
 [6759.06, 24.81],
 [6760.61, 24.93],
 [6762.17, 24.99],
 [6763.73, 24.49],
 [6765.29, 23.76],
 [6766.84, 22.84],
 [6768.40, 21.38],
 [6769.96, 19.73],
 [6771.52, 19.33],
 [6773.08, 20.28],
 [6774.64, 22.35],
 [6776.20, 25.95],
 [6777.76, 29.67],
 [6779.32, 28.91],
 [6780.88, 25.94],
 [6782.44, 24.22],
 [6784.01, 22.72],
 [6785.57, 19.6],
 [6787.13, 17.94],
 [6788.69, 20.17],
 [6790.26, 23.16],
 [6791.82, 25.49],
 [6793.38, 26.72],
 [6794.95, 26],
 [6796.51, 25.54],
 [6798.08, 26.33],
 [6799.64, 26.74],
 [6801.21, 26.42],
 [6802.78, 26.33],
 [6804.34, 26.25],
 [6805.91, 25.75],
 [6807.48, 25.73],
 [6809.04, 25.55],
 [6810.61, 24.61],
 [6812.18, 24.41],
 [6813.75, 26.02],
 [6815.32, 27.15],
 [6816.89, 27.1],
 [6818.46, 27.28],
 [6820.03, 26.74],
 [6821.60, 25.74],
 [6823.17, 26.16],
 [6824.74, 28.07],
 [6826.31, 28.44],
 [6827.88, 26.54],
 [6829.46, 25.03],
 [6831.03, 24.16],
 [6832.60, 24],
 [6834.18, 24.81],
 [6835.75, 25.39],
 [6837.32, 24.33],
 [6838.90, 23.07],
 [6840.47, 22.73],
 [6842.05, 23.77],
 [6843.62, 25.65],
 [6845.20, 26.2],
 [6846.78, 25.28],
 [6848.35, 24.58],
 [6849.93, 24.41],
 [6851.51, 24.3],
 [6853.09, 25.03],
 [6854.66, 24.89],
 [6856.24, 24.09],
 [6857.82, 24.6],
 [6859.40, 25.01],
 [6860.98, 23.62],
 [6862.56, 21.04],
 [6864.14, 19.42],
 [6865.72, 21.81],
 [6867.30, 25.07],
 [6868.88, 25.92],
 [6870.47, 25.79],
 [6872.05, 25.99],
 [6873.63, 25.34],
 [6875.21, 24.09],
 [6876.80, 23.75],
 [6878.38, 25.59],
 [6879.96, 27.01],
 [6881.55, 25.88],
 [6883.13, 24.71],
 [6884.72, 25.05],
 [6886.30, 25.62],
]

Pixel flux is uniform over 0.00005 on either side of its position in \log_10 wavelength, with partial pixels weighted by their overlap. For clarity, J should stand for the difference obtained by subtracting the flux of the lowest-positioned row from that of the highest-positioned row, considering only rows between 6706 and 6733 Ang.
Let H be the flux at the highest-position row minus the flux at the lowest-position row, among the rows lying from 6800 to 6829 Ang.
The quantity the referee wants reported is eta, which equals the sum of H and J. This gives 13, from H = 0.1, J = 13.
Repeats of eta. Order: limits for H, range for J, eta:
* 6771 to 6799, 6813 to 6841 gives 4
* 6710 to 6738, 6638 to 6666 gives 2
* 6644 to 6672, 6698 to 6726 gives 6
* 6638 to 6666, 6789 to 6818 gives 4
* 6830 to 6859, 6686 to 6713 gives 5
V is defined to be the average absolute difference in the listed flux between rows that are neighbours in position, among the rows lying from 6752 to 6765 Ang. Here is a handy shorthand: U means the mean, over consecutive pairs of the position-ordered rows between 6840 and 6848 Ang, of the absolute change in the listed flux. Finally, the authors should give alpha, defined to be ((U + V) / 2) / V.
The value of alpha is 1.41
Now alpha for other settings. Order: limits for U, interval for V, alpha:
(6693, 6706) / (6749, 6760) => 1.06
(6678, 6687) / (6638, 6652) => 0.80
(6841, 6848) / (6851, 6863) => 1.10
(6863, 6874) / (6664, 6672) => 2.23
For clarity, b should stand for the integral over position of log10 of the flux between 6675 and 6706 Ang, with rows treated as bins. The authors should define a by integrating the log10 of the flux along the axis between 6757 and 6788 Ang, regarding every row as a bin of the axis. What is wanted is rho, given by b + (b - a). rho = 43.4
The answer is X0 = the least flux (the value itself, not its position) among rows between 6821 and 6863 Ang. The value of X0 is 21.04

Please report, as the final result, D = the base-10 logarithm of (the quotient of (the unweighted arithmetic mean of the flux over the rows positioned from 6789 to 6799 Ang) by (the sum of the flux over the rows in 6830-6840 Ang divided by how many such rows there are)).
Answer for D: 0.02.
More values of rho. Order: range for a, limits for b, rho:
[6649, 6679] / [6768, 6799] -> 43.5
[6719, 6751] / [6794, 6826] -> 44.2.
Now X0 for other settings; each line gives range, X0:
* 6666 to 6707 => 19.82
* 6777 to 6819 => 17.94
